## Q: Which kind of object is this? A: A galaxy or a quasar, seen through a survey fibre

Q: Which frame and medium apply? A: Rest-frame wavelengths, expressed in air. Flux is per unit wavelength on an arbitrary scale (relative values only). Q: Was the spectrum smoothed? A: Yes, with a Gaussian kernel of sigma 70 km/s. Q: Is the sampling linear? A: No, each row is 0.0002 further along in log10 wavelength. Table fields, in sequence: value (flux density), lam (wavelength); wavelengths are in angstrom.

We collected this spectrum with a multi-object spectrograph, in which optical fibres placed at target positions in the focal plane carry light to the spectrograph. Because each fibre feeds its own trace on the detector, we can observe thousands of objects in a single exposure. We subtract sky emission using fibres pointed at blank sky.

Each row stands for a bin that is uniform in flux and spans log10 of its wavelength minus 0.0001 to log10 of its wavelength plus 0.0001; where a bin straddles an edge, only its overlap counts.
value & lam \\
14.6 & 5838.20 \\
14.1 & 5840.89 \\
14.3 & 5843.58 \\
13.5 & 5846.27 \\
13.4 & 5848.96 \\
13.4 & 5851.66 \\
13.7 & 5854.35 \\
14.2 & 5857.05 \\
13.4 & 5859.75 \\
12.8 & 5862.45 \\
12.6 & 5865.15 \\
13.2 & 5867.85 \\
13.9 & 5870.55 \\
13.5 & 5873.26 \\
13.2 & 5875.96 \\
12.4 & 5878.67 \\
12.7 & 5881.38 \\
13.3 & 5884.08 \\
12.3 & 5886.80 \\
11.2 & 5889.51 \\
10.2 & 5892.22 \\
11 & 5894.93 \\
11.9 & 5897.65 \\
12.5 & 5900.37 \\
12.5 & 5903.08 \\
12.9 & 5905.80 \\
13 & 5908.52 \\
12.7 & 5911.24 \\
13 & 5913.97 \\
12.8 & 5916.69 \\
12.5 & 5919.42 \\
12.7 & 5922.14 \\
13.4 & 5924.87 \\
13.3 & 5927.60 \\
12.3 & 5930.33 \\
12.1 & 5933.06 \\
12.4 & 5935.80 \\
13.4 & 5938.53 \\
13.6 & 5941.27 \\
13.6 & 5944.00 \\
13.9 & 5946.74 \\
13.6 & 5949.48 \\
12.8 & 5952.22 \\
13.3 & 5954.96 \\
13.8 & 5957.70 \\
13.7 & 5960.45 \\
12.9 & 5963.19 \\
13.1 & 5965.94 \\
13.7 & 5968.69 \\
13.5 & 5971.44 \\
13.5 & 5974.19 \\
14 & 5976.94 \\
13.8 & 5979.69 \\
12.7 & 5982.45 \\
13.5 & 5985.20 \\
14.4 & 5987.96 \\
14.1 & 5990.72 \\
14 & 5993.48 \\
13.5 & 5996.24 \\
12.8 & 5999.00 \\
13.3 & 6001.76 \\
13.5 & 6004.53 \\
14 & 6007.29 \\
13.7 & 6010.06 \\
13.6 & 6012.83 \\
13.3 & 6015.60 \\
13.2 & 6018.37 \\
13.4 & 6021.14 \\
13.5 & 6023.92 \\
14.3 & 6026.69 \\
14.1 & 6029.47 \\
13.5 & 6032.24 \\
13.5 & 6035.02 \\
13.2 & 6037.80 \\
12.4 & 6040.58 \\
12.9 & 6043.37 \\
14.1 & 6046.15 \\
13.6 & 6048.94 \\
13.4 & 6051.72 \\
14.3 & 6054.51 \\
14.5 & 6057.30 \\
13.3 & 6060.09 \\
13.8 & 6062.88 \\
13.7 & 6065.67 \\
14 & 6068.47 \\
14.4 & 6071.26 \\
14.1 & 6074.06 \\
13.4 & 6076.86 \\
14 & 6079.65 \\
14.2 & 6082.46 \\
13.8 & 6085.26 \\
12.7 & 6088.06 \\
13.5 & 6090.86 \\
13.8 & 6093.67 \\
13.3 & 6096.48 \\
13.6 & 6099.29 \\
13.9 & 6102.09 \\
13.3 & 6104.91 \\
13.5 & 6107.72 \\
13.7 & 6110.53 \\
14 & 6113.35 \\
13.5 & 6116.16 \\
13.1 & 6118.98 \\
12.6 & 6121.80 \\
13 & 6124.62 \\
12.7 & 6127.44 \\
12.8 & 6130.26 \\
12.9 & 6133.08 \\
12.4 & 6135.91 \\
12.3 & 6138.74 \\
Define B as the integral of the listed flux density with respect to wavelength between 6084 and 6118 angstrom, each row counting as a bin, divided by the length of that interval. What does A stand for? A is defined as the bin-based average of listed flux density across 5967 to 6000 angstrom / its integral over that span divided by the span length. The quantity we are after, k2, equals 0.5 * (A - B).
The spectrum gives 0.0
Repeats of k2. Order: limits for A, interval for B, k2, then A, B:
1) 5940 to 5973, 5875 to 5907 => 0.7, 13.5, 12.16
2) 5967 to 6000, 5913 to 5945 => 0.4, 13.6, 12.92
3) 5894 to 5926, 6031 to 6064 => -0.5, 12.6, 13.54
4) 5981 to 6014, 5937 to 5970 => 0.1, 13.6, 13.45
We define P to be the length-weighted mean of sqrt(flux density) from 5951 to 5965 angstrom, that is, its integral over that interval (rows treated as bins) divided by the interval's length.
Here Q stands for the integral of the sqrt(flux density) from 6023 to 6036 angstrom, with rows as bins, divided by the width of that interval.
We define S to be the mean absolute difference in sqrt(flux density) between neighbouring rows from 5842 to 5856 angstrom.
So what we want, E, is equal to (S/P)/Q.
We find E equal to 0.0030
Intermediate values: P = 3.65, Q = 3.72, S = 0.04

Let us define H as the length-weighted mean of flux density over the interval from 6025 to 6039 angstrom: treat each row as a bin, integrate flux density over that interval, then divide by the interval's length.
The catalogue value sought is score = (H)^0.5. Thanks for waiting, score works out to 3.71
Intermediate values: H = 13.7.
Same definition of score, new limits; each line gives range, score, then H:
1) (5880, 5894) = 3.45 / 11.9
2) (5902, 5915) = 3.58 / 12.8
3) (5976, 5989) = 3.69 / 13.7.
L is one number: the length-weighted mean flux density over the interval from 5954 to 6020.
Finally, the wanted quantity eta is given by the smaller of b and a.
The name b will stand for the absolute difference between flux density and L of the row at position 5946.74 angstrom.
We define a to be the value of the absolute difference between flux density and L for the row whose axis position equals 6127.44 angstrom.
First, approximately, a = 0.8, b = 0.4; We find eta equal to 0.36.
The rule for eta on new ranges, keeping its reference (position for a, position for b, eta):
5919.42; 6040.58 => 1.04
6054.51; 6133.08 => 0.64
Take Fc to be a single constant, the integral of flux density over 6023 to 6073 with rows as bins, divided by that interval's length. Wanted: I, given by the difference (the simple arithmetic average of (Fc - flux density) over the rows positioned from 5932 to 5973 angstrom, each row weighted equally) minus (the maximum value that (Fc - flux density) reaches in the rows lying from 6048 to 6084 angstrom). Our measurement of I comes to 0.0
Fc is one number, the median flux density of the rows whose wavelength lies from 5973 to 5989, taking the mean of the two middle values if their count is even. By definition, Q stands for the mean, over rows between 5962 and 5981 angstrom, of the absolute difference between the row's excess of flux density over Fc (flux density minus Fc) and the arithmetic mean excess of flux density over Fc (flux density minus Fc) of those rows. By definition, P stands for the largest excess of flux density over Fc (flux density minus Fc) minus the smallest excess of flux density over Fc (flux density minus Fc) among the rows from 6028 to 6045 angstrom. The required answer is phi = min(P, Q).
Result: 0.29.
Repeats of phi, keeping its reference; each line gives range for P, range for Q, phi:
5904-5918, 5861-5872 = 0.30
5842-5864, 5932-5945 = 0.62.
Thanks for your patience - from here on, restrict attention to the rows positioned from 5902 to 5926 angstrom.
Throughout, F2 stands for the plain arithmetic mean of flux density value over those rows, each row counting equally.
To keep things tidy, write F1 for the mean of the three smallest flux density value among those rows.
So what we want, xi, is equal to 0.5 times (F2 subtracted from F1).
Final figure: -0.13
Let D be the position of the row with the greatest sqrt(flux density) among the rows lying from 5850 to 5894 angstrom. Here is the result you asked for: 5857.05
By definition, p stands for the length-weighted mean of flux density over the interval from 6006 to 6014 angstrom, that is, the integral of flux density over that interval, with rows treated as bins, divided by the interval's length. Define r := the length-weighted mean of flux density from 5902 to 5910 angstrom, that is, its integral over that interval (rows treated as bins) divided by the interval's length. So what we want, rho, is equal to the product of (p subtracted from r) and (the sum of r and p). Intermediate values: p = 13.76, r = 12.8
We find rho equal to -25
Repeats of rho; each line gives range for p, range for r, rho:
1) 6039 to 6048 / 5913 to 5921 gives -10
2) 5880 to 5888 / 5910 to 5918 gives 2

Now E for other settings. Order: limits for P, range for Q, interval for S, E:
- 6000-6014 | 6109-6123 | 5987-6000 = 0.0040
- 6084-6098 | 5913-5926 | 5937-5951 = 0.0021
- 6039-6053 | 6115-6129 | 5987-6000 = 0.0041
